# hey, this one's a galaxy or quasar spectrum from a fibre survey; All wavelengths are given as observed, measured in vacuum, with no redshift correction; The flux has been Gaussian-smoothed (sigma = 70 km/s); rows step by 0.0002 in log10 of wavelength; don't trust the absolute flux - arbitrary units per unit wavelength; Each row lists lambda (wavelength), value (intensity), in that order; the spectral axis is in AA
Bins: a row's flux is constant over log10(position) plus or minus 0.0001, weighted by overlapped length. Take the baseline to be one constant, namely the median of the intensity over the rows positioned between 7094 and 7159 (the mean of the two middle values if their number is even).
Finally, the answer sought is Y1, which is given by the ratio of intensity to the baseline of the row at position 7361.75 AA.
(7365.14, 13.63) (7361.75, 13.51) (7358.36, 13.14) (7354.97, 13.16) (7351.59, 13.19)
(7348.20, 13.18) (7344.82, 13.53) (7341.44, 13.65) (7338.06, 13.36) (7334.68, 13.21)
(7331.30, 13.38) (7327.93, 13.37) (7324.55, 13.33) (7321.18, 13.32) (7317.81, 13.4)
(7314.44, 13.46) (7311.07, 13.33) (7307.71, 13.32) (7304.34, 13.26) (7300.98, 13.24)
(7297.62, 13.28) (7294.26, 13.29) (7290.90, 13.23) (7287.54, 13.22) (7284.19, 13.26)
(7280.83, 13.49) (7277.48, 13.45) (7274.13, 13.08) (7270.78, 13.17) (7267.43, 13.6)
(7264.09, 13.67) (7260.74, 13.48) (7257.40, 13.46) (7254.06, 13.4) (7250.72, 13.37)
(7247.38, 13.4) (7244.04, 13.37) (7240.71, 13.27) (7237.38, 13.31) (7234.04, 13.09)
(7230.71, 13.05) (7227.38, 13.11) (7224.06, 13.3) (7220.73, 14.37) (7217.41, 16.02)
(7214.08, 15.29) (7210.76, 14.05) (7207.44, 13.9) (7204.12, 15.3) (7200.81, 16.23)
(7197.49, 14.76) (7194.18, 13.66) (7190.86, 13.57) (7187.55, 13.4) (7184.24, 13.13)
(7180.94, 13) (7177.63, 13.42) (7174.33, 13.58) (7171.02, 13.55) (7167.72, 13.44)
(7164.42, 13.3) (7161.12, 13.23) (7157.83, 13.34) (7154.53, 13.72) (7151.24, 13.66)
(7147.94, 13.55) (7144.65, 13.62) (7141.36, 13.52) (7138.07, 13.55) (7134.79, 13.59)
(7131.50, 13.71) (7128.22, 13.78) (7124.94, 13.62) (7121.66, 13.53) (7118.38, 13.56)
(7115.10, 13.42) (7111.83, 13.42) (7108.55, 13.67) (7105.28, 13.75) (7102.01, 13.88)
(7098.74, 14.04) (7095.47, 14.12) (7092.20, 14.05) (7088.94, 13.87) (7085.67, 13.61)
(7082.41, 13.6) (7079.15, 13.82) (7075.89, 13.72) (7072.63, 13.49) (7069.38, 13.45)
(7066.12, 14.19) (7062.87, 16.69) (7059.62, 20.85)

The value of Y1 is 0.99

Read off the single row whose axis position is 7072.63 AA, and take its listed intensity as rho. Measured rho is 13.49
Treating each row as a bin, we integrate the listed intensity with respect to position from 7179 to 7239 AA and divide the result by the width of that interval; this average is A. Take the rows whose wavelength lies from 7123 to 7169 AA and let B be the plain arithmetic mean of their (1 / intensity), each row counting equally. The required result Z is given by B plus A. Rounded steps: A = 14.0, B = 0.0738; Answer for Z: 14.1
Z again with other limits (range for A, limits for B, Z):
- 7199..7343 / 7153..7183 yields 13.7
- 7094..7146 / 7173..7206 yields 13.7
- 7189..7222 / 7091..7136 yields 14.8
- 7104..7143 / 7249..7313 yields 13.7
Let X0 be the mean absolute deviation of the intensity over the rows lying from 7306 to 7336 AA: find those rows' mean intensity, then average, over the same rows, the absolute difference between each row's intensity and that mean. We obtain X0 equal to 0.05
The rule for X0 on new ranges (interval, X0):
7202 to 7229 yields 0.84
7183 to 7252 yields 0.80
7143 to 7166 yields 0.17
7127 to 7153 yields 0.07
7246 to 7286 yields 0.12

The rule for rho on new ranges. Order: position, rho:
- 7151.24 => 13.66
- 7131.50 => 13.71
